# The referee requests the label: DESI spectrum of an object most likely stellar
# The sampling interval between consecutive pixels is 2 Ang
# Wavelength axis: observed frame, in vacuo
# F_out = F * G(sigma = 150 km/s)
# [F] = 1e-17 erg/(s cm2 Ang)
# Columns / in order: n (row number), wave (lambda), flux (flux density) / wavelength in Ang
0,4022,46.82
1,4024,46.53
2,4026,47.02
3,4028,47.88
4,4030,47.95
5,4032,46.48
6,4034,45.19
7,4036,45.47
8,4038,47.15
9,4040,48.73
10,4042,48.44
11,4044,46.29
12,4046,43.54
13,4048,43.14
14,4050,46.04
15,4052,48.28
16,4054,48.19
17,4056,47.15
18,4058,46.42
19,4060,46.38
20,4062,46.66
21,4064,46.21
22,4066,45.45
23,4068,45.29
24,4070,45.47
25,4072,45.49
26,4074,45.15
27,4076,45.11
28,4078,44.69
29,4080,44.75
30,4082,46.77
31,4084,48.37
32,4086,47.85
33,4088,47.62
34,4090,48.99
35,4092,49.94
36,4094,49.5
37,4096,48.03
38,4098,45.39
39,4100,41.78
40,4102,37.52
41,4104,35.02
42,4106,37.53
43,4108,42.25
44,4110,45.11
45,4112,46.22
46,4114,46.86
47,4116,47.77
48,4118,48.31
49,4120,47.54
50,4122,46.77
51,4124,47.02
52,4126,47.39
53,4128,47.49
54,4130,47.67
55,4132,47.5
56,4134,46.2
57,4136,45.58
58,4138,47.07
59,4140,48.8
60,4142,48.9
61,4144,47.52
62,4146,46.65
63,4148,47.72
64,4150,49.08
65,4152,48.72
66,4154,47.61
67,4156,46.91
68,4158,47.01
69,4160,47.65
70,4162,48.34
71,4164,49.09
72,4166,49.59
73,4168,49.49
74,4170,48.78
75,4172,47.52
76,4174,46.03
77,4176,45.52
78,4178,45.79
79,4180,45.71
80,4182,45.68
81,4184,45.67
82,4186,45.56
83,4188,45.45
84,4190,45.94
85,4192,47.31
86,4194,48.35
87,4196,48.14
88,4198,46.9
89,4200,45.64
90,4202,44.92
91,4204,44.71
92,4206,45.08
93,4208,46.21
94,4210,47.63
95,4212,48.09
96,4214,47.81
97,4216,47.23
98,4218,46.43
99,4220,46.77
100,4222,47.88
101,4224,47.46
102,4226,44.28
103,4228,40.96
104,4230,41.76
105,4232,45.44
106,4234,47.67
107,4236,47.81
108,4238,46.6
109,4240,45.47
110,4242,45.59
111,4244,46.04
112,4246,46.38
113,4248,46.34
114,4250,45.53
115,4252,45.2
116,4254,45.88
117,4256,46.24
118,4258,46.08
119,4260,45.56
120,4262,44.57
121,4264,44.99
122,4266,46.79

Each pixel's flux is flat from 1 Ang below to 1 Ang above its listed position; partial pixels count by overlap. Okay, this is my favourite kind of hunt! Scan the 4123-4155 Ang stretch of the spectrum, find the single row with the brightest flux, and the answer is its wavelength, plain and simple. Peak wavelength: 4150 Ang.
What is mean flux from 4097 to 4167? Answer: 46.2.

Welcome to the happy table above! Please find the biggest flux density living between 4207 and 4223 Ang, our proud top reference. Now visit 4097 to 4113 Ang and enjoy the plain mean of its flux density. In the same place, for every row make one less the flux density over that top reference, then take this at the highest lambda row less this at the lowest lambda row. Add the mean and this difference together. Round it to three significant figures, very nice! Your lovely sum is 41.3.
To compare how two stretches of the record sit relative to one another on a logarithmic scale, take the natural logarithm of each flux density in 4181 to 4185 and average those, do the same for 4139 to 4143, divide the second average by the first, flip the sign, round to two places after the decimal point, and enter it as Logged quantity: -1.02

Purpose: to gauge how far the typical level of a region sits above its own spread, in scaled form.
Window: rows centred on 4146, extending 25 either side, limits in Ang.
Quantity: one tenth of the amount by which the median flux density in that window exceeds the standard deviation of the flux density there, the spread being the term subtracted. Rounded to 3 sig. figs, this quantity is 4.66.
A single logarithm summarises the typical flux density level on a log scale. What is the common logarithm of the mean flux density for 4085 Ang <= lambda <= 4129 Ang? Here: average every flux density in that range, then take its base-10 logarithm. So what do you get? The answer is 1.66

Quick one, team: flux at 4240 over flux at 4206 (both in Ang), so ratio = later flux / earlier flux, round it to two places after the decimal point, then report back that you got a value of 1.01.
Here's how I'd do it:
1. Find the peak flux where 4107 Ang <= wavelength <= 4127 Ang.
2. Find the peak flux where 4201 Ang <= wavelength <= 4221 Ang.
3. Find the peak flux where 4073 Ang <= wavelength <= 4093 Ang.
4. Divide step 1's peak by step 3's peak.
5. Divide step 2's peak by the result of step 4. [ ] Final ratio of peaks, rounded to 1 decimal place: 49.7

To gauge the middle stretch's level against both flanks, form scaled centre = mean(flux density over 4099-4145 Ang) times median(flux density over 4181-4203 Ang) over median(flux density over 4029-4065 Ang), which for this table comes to 44.6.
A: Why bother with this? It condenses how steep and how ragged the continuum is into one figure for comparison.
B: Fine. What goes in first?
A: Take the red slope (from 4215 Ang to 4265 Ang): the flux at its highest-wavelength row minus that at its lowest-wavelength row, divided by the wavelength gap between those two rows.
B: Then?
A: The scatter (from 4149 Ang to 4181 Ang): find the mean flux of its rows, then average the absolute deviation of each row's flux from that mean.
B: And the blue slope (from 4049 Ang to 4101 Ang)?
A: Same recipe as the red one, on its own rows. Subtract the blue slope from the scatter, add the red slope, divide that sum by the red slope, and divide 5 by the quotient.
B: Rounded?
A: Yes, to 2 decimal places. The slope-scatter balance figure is -0.19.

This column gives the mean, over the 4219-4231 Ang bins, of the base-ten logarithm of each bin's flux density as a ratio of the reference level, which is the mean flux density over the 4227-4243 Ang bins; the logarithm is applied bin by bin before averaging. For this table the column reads -0.004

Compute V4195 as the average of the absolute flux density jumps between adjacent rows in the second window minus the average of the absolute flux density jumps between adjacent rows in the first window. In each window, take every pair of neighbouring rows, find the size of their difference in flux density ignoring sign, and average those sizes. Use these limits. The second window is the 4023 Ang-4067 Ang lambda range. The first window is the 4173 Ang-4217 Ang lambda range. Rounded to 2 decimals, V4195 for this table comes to 0.47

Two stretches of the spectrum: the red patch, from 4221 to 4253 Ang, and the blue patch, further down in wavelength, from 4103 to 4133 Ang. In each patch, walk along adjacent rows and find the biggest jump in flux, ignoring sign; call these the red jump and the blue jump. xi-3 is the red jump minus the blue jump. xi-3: -1.0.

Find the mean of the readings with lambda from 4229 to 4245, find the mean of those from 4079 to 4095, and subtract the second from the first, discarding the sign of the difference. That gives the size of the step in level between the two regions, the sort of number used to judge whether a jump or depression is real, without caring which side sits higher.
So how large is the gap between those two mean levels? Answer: 2.2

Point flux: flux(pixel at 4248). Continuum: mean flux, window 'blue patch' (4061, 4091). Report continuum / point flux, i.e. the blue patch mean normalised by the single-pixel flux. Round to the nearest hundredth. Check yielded 1.00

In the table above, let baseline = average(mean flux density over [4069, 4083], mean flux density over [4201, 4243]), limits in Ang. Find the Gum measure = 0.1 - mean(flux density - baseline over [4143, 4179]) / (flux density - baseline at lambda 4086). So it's -0.8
